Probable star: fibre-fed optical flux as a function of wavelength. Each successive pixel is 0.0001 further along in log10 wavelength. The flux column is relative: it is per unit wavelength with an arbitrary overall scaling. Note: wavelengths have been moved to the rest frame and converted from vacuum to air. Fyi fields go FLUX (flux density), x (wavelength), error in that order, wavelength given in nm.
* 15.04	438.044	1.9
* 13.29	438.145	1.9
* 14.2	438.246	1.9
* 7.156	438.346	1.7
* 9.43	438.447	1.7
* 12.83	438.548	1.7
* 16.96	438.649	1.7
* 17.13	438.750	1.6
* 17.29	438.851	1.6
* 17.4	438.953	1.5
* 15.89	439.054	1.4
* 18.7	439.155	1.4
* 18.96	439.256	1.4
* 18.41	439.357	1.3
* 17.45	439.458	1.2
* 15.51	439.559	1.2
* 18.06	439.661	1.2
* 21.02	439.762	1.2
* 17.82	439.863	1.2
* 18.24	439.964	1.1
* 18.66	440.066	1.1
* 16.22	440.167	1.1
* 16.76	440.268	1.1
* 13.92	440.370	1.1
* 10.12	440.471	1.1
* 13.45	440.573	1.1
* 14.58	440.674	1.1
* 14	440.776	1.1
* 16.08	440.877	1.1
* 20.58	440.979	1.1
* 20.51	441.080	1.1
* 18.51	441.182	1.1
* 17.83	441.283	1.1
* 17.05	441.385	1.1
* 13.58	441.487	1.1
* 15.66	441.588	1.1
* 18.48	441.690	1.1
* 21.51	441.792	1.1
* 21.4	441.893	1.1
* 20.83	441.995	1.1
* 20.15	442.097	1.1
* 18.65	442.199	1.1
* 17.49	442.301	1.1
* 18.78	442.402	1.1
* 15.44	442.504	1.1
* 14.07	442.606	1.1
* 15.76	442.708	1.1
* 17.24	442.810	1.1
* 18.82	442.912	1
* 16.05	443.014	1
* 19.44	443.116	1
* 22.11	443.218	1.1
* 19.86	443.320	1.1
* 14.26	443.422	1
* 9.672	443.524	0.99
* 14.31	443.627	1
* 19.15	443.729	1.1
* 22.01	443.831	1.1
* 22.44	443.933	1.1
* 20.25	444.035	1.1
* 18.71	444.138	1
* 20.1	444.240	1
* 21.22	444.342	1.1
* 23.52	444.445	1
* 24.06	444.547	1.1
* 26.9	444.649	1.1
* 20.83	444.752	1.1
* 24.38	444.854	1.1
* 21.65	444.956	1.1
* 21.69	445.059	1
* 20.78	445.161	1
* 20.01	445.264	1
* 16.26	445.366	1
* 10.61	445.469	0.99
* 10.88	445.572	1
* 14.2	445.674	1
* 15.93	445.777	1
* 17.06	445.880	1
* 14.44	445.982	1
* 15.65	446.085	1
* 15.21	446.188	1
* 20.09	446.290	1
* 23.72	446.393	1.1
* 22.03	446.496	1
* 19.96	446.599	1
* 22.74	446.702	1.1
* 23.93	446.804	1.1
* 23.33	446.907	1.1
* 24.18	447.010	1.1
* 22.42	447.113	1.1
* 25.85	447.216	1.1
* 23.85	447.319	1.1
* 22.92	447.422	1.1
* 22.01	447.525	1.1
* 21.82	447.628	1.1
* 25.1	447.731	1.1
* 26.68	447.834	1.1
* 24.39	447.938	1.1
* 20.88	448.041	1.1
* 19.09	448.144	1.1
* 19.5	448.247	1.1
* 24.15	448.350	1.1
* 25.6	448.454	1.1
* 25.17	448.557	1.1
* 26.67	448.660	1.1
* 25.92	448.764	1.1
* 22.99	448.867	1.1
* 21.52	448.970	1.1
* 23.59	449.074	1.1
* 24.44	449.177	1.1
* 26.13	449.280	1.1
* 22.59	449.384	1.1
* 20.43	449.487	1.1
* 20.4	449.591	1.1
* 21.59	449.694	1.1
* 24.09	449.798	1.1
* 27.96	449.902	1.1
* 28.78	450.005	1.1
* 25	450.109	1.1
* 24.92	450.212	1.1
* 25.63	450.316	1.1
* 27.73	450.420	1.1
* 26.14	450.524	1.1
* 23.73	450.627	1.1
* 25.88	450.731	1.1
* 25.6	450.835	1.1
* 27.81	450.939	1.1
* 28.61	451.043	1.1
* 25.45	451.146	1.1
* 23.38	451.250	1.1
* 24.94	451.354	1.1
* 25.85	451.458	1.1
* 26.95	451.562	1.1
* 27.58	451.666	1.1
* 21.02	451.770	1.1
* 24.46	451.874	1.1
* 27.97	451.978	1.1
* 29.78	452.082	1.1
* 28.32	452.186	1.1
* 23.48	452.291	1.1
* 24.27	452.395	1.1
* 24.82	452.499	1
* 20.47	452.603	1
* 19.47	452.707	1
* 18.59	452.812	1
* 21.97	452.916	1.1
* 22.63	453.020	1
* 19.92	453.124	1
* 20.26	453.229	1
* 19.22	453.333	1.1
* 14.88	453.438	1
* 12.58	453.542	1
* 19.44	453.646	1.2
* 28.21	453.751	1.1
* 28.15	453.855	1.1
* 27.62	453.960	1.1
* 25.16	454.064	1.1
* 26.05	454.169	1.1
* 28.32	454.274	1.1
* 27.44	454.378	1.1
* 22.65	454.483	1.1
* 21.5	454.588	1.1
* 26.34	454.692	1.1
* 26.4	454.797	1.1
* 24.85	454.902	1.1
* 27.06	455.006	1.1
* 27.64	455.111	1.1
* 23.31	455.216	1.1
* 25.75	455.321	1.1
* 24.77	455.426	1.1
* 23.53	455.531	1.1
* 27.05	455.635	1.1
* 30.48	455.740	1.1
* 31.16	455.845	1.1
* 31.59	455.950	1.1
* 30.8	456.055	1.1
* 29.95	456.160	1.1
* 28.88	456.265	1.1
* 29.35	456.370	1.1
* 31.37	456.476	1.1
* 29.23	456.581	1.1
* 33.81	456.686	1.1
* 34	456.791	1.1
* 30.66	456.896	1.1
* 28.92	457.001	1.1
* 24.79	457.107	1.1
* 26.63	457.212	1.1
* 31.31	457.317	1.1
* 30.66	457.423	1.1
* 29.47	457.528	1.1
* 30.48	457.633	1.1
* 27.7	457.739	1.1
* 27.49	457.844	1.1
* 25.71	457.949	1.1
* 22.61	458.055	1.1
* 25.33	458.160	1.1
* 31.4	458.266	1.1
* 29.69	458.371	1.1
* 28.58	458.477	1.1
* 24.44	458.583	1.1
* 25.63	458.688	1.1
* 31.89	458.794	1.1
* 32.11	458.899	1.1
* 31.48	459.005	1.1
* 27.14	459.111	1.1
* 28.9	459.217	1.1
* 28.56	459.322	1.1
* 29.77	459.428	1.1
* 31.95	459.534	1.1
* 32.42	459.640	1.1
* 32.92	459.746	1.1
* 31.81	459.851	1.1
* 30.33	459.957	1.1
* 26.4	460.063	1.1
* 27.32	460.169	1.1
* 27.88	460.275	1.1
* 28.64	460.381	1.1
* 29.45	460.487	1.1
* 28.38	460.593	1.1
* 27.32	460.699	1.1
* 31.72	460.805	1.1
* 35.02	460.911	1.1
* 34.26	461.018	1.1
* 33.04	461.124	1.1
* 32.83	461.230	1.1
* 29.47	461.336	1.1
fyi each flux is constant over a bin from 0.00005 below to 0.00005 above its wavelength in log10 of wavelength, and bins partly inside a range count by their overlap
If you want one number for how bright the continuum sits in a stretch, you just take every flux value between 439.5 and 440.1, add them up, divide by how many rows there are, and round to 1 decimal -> 18.2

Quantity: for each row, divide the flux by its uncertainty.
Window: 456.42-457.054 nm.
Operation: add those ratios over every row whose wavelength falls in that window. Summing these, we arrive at 171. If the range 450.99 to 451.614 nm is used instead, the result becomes 141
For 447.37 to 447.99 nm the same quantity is 130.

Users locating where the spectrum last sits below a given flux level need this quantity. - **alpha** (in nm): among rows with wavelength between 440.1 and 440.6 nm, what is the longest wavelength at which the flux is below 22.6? 440.573 nm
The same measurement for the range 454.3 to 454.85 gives 454.588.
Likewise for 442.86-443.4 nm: 443.320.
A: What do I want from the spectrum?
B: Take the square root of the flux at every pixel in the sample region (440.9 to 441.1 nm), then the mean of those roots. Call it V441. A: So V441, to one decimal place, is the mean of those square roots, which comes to 4.5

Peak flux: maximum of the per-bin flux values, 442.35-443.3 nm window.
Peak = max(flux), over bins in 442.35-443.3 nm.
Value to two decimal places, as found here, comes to 22.11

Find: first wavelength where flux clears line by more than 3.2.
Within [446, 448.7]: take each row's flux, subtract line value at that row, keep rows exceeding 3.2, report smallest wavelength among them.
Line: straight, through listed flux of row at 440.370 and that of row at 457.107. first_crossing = 446.393 nm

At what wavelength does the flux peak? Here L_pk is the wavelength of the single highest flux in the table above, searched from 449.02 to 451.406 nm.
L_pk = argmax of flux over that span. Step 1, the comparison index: 450.005 nm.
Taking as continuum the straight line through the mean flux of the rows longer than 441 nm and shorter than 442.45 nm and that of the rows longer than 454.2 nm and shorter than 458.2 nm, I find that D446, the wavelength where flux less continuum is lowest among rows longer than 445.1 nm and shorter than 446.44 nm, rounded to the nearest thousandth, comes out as 445.469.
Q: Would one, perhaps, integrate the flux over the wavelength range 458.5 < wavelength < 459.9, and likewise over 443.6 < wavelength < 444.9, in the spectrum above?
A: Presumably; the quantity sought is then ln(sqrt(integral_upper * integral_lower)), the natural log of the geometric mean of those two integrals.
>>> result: 3.53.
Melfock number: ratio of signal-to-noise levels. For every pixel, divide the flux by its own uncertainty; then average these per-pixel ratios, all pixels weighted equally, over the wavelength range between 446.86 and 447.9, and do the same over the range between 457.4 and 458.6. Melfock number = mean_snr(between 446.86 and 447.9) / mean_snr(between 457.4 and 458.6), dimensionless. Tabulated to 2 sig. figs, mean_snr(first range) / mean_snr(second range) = 0.86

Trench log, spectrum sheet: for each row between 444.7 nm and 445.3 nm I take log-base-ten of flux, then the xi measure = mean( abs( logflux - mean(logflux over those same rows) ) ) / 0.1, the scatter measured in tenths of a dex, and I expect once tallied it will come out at 0.20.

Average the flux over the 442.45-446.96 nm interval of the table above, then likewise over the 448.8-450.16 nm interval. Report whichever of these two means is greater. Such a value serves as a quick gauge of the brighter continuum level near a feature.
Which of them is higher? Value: 23.8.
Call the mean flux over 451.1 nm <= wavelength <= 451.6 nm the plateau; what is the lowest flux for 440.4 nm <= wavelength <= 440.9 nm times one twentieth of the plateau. 12.8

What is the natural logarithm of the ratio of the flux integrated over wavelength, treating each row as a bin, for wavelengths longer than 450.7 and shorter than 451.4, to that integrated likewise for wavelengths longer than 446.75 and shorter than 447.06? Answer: 0.9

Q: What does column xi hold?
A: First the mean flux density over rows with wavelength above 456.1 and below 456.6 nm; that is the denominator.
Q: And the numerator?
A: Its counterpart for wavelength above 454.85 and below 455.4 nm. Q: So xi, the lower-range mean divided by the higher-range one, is 0.86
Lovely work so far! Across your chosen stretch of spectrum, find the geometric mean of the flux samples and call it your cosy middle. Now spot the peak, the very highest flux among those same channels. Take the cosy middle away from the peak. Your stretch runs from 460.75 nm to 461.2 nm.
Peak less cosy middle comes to 1.53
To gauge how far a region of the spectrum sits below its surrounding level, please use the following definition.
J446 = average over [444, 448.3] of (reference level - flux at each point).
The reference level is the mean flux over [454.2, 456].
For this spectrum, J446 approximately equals 5.8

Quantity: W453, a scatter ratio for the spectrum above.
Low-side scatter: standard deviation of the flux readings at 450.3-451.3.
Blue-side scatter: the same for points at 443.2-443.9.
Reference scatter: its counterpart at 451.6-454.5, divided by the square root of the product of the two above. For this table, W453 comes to 1.6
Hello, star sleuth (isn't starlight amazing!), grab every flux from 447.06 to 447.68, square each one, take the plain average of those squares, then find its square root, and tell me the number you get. 23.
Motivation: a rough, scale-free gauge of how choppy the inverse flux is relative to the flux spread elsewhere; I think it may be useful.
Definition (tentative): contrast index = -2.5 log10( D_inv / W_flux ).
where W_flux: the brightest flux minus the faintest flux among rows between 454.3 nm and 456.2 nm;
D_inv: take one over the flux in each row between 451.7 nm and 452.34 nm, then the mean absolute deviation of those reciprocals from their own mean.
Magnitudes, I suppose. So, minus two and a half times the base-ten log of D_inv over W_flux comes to 8.4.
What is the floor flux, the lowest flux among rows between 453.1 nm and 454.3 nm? 12.58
